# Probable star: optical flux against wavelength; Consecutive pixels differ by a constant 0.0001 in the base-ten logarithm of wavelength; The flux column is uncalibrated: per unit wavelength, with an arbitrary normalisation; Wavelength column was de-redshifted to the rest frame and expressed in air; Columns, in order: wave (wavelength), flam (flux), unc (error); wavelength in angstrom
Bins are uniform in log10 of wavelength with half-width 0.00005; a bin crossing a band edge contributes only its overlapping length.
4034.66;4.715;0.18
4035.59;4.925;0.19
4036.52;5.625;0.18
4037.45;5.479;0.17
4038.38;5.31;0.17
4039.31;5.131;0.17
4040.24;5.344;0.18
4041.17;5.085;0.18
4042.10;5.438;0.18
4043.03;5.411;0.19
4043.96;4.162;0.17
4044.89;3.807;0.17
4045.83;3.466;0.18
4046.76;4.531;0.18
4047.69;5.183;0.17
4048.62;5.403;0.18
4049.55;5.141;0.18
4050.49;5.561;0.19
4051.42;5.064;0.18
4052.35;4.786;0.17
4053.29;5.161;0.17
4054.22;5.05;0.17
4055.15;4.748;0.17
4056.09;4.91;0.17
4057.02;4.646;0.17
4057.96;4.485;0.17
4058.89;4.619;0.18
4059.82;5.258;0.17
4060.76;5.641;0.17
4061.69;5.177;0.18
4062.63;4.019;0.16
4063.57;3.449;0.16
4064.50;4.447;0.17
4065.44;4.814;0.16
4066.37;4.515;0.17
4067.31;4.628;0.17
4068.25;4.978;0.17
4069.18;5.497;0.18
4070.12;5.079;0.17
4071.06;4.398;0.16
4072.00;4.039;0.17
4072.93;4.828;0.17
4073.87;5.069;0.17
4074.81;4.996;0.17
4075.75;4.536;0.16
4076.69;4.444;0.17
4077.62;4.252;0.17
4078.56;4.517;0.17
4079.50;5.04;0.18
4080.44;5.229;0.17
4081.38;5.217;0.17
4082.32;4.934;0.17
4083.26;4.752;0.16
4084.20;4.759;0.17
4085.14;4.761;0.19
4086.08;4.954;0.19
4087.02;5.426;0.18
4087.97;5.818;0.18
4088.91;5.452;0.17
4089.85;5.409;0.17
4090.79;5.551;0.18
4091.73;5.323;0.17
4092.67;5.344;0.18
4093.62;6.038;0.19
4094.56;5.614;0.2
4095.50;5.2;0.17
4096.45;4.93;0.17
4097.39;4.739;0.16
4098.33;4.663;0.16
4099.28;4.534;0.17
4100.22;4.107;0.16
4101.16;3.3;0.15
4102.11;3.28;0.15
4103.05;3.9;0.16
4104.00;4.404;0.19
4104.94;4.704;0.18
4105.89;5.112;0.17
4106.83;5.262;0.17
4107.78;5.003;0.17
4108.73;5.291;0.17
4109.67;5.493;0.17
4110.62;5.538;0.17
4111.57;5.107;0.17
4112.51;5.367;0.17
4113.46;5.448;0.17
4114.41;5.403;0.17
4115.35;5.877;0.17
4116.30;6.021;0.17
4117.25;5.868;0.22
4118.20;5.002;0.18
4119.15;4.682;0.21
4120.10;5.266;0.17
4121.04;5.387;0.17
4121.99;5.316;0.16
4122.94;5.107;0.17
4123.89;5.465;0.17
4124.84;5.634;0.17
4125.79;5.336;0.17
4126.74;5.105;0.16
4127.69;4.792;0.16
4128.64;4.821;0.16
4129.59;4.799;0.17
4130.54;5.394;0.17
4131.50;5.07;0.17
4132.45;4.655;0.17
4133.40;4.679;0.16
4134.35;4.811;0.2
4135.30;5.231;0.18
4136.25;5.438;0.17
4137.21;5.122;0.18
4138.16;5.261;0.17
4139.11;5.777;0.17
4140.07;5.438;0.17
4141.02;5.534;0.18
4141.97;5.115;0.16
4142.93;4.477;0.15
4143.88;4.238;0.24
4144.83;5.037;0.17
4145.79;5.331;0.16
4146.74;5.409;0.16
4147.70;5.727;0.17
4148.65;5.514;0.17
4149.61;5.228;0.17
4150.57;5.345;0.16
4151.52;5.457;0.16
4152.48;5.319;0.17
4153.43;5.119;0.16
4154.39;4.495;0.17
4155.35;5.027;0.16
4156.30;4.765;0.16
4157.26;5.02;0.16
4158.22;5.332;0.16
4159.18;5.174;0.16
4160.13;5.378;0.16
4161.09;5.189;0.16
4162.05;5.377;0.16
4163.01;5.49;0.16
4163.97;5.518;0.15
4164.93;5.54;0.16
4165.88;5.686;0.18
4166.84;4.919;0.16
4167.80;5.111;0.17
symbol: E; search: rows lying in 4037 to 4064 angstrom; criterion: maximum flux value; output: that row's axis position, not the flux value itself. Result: 4060.76 angstrom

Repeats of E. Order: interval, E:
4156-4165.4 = 4164.93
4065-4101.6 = 4093.62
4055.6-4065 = 4060.76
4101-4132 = 4116.30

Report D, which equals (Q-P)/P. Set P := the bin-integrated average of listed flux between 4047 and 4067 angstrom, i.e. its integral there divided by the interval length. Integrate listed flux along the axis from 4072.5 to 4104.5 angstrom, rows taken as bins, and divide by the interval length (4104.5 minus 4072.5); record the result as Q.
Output 0.00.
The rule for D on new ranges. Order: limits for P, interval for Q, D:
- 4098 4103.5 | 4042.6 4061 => 0.23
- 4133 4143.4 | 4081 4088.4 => -0.02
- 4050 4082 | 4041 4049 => -0.02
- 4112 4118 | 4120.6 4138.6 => -0.09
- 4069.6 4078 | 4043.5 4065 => 0.02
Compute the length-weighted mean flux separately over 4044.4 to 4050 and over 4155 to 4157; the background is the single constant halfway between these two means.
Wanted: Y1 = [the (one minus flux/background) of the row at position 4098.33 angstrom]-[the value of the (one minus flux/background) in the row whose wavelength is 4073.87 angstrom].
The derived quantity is 0.09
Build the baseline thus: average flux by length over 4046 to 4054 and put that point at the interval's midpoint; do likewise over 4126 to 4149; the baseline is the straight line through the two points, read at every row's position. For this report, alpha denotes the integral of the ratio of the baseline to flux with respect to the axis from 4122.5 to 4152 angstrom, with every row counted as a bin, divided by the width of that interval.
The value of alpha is 0.99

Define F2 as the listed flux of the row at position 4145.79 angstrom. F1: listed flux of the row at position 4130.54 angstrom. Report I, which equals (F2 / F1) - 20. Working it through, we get -19.0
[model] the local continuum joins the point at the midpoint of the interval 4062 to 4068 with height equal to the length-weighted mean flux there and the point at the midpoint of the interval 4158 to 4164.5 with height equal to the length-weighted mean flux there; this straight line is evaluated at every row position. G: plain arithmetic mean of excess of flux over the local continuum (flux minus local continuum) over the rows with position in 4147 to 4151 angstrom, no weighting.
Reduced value 0.23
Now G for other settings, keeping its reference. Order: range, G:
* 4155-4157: -0.40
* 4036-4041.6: 1.25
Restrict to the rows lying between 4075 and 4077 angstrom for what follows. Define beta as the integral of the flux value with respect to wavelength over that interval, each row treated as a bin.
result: 9.1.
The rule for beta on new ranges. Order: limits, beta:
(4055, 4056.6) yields 7.7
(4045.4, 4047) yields 6.3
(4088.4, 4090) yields 8.7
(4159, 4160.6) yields 8.5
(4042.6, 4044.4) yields 8.6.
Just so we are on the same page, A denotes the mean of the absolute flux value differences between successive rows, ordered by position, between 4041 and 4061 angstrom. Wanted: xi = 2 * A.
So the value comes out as 0.79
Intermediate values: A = 0.39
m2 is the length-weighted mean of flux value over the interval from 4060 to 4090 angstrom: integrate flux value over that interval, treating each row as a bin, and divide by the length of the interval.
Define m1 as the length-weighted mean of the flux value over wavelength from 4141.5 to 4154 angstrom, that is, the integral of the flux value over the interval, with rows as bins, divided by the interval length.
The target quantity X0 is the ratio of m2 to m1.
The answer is 0.94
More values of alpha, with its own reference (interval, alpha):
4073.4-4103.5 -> 1.06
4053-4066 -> 1.08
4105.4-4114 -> 0.96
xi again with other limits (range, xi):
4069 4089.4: 0.59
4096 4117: 0.56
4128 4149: 0.62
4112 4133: 0.55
